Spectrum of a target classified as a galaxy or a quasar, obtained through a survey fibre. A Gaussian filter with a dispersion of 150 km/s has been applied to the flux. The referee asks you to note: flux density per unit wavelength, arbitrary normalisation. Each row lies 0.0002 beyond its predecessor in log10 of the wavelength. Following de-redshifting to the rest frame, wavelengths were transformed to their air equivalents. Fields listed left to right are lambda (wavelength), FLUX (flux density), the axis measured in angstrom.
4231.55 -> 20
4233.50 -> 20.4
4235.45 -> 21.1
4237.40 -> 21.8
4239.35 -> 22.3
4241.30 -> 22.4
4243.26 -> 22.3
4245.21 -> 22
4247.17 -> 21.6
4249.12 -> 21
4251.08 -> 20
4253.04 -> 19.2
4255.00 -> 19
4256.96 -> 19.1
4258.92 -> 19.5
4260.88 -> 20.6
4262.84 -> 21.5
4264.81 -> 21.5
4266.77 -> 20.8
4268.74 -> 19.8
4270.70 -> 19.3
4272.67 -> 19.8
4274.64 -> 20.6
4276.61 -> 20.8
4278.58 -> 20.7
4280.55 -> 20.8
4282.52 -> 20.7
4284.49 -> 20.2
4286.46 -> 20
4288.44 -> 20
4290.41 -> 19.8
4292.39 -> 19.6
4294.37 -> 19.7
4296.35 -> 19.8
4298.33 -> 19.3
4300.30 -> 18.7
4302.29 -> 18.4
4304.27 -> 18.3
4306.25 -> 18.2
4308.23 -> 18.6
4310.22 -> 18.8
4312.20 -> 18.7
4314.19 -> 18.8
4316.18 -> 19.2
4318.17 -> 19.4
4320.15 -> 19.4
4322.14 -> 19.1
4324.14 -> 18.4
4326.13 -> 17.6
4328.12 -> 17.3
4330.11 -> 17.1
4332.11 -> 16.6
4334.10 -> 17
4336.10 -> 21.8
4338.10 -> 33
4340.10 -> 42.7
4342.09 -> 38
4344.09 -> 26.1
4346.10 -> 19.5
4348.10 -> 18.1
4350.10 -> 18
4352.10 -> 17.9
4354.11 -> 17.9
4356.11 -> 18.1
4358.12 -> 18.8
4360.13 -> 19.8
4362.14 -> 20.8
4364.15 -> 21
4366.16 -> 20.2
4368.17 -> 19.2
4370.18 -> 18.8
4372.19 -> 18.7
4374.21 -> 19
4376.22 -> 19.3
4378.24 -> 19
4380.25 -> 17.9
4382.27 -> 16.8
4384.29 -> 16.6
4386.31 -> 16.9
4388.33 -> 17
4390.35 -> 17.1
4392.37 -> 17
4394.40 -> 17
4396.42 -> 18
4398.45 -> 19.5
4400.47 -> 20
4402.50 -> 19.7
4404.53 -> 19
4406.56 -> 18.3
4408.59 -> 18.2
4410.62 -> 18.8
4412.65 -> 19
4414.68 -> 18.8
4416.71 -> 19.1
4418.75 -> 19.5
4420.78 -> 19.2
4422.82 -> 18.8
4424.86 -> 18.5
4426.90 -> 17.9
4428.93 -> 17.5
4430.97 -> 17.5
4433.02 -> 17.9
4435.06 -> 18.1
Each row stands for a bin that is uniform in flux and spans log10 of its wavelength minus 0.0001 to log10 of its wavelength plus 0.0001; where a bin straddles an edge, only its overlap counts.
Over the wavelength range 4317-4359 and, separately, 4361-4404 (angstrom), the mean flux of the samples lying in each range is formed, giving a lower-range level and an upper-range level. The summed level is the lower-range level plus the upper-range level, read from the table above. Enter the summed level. 40.1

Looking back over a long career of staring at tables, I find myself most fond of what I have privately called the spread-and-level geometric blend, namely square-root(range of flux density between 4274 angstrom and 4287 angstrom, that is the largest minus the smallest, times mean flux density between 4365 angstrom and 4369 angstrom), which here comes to 4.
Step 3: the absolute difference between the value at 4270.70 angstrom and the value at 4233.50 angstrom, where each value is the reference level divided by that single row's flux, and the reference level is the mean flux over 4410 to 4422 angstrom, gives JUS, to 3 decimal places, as 0.053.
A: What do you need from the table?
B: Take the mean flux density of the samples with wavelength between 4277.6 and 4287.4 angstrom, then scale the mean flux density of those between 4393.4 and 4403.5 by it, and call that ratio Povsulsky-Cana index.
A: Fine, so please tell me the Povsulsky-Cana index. 0.92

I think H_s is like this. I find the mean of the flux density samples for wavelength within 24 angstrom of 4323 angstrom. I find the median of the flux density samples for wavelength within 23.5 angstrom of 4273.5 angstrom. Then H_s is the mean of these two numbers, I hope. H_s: 20.6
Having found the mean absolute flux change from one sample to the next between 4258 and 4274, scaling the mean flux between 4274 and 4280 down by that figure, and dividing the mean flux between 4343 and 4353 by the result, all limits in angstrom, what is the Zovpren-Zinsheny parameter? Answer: 0.65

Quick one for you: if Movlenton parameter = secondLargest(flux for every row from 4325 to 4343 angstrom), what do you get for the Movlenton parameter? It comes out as 38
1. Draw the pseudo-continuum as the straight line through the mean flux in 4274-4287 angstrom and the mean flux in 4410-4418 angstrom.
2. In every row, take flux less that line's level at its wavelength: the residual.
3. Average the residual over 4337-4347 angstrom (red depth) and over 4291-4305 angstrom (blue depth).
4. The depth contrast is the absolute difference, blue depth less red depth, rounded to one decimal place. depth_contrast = 13.3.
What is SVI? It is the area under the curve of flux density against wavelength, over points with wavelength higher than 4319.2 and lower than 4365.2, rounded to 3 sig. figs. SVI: 988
